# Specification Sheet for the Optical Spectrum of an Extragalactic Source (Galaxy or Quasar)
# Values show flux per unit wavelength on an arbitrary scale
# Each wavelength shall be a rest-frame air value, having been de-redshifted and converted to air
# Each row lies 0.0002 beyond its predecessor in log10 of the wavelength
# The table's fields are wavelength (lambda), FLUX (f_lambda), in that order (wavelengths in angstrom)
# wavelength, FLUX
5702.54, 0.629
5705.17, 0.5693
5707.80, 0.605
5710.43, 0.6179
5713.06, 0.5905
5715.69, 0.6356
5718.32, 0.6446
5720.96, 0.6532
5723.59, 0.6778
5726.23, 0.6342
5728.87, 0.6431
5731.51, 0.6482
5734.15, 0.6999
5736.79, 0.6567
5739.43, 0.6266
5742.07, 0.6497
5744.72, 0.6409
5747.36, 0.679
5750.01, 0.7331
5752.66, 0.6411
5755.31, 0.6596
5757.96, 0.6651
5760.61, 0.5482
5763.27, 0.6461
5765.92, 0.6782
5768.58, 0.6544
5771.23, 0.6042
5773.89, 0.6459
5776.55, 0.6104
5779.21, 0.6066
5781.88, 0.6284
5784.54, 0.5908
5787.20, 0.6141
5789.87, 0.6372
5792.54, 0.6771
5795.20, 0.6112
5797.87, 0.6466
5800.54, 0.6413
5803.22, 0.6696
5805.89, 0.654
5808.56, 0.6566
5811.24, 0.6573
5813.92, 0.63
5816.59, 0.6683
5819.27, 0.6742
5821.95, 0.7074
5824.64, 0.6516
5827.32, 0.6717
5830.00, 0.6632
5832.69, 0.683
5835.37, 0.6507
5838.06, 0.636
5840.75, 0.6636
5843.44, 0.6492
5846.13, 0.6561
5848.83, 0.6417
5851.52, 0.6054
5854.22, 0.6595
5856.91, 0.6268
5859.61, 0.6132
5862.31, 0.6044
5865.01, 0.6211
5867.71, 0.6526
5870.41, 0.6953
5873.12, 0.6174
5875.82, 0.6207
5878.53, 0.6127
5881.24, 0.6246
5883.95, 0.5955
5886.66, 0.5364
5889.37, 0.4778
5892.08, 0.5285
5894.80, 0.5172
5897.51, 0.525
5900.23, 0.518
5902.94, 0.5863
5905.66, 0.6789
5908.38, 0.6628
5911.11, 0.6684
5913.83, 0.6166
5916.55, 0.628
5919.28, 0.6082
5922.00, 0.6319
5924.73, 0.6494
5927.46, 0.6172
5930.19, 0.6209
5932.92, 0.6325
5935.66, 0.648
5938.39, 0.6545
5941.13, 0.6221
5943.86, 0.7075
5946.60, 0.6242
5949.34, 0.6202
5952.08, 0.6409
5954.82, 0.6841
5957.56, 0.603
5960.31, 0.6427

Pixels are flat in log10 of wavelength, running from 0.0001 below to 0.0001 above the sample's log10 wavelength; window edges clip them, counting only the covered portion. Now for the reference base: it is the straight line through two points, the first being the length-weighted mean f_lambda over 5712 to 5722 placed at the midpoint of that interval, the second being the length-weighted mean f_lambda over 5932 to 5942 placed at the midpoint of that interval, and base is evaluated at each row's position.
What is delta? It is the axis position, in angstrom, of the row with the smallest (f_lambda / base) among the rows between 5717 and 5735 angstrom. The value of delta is 5726.23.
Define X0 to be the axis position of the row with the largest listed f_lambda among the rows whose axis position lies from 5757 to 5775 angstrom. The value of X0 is 5765.92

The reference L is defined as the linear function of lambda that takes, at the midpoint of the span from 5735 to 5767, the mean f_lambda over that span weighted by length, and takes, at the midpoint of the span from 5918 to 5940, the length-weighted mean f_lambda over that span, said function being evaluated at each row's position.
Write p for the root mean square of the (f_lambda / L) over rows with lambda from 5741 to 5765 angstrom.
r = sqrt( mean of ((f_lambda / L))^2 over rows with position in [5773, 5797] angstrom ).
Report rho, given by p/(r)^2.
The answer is 1.08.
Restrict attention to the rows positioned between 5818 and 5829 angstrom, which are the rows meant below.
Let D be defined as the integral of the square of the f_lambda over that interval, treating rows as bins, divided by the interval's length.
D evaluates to 0.457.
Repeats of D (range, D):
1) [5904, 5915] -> 0.430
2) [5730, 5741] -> 0.433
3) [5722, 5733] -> 0.425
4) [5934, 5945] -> 0.432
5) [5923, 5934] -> 0.397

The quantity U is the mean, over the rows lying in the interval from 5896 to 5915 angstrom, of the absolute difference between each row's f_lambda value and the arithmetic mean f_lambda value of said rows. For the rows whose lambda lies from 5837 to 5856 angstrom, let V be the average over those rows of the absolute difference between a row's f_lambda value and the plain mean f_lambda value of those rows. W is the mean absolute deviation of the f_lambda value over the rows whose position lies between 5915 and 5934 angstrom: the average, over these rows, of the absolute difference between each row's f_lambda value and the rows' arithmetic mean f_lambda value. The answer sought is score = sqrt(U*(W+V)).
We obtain 0.037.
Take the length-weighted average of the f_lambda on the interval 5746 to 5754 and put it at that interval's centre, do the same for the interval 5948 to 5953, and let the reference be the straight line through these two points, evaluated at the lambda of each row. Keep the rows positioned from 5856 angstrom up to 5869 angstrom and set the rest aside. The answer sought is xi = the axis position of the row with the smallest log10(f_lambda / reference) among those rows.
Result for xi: 5862.31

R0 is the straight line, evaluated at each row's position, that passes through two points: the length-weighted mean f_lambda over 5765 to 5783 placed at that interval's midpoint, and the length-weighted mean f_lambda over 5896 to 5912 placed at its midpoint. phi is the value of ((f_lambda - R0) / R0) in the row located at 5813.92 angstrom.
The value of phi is 0.01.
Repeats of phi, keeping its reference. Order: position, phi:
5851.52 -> -0.02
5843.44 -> 0.05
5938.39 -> 0.10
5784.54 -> -0.06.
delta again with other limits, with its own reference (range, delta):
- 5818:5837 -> 5835.37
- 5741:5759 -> 5752.66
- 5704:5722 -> 5705.17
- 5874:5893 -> 5889.37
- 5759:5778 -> 5760.61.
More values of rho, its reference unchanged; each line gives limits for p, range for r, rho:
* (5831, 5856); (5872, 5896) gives 1.26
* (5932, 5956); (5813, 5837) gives 0.96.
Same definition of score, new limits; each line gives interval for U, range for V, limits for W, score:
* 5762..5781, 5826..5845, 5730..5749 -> 0.027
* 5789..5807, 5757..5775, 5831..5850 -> 0.027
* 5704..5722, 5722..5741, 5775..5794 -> 0.031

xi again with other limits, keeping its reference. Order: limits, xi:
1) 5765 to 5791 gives 5784.54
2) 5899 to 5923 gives 5900.23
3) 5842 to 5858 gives 5851.52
